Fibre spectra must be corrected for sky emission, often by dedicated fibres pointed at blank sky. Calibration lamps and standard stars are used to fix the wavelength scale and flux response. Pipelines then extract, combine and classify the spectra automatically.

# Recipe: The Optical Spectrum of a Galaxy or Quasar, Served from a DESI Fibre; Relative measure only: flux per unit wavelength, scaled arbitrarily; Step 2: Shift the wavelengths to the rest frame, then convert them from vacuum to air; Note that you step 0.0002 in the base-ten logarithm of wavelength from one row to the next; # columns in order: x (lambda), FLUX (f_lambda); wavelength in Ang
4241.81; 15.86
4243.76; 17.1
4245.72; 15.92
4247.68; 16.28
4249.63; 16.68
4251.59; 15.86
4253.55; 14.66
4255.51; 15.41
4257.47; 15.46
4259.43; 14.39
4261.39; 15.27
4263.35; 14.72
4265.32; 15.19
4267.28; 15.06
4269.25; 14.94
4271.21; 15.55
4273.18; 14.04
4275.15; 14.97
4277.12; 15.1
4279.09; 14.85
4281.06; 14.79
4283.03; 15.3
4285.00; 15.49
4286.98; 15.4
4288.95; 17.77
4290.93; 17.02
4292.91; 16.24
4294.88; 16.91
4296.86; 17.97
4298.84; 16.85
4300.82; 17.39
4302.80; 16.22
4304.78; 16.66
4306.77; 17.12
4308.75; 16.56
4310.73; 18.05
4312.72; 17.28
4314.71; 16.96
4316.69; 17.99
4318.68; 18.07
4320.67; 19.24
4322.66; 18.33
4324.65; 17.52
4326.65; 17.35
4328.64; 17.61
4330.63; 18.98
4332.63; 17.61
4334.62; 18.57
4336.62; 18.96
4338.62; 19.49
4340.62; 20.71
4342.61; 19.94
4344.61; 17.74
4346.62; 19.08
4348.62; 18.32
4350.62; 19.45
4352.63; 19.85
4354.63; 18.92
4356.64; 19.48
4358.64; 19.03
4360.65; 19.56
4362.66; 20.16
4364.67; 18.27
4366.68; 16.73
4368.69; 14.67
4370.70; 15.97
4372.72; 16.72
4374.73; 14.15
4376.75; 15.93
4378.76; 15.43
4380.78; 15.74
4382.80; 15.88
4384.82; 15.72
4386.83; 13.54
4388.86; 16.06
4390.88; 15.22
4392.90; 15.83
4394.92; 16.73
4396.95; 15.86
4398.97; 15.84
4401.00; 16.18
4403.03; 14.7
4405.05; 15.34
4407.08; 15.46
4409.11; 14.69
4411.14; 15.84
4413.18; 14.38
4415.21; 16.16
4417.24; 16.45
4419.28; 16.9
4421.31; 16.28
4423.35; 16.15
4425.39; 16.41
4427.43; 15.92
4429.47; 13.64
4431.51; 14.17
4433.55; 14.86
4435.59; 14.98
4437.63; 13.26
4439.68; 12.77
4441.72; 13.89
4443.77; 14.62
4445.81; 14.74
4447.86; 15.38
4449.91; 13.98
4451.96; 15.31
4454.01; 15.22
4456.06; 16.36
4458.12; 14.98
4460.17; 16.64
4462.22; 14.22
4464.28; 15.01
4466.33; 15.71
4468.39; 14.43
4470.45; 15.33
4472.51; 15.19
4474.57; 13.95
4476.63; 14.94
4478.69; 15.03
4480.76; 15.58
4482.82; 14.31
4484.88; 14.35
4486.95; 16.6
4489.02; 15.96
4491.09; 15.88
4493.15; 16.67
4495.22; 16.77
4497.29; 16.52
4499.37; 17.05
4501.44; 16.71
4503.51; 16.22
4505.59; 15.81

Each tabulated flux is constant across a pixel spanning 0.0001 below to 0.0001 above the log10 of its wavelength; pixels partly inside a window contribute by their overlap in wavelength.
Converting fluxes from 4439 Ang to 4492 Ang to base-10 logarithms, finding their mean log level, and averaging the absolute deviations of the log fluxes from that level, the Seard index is 0.020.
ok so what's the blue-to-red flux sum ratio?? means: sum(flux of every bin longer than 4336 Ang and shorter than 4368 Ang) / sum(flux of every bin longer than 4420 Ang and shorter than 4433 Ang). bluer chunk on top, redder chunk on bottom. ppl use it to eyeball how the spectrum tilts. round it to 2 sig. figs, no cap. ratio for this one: 3.3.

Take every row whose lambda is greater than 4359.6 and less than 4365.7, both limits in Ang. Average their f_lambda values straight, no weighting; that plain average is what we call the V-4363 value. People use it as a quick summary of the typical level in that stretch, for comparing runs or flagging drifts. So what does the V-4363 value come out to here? 19.3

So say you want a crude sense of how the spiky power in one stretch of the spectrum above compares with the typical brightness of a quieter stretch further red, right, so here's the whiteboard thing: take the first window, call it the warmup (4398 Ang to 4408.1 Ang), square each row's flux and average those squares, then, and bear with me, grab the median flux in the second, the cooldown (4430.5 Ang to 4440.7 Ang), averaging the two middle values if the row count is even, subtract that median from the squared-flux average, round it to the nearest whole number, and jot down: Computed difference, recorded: 226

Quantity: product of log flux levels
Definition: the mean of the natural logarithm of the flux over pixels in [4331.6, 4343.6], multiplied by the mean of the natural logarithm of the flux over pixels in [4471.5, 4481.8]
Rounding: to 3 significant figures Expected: 7.99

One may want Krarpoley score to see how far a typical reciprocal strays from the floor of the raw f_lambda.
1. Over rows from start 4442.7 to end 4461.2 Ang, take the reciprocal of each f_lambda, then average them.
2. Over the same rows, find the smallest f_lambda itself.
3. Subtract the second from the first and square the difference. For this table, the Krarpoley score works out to 194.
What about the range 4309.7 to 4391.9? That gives 182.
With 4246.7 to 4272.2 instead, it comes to 205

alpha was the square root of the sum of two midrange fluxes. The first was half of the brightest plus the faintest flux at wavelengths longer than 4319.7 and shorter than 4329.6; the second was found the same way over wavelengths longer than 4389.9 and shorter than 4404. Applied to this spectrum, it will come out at 5.83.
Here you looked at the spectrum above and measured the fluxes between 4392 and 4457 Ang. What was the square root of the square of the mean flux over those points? 15.3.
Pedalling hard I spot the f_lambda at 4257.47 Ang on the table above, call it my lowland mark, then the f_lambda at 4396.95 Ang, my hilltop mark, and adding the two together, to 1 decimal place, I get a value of 31.3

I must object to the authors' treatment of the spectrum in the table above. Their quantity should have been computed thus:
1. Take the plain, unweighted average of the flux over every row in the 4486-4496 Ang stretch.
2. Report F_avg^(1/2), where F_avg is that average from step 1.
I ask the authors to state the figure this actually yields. 4.05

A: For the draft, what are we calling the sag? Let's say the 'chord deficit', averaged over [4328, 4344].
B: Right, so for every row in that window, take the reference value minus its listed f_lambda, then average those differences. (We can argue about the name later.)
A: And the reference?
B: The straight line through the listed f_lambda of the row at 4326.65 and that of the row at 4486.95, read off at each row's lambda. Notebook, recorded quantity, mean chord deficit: -1.68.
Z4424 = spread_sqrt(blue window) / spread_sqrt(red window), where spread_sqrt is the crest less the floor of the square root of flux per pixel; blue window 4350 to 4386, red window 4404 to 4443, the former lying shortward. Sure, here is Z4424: 1.4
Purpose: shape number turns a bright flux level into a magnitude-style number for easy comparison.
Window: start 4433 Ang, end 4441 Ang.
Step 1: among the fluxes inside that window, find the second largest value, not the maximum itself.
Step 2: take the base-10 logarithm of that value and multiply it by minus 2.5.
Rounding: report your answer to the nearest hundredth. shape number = -2.93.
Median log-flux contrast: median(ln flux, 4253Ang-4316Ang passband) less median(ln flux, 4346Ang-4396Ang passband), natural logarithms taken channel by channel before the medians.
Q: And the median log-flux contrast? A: -0.08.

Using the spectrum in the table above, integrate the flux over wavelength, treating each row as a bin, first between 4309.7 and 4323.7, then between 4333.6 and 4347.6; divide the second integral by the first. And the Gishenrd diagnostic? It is 1.07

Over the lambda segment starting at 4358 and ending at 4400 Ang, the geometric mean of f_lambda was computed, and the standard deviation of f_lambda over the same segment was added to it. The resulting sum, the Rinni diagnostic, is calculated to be 17.9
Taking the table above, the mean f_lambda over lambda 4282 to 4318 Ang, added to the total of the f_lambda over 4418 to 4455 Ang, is 285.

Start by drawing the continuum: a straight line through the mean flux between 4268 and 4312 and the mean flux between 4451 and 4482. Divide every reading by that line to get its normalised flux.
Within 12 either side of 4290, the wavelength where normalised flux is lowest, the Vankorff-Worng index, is 4281.06 Ang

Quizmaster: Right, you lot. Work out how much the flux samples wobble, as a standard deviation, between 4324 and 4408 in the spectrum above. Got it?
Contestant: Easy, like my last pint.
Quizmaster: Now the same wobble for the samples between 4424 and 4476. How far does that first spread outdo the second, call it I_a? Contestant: 0.90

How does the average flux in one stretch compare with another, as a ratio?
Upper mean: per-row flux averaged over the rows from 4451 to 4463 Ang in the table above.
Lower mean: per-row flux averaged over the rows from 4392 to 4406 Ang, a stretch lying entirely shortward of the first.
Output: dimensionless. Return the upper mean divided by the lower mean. 0.98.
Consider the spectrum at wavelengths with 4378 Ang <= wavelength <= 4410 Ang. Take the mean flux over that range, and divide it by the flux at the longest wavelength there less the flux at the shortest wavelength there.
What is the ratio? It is -21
